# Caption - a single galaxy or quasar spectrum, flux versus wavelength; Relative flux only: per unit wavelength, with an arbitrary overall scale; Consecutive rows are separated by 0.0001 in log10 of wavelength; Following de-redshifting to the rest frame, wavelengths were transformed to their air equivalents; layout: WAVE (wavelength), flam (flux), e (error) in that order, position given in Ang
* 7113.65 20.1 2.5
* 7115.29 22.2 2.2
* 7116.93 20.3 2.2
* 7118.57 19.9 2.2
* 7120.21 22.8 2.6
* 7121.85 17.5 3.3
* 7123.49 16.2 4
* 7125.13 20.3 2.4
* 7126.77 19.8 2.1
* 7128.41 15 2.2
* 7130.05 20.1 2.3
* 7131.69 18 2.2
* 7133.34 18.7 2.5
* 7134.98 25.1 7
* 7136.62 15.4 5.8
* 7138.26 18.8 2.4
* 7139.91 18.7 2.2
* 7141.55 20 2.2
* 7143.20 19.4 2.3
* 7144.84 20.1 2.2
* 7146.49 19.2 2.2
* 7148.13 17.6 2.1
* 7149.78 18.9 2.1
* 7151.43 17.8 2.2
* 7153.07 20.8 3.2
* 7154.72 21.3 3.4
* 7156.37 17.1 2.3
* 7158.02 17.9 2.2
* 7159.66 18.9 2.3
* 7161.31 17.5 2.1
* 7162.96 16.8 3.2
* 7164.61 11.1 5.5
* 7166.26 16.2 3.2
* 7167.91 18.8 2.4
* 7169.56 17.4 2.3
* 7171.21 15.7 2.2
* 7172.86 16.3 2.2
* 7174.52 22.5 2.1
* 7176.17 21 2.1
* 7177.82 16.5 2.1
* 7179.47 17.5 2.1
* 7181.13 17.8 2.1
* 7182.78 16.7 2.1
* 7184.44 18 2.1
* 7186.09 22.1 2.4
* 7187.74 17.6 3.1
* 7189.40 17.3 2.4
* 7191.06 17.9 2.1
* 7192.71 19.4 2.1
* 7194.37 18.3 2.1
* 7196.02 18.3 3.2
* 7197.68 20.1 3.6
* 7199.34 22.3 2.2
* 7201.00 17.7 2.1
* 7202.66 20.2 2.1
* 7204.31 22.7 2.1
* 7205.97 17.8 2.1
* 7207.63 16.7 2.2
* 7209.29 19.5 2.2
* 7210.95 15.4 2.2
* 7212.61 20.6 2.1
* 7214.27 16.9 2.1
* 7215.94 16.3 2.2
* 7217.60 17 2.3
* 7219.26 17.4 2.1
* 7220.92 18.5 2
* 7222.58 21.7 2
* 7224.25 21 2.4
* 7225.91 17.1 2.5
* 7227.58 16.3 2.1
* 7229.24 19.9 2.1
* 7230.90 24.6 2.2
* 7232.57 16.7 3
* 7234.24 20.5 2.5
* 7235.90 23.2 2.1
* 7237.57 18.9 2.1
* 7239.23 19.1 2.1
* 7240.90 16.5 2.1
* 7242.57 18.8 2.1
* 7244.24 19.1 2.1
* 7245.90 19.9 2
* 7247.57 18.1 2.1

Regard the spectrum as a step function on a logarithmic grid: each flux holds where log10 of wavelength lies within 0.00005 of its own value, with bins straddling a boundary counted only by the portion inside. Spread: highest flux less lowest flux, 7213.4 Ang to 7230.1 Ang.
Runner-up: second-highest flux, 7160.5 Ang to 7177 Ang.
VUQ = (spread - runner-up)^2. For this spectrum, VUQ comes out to 243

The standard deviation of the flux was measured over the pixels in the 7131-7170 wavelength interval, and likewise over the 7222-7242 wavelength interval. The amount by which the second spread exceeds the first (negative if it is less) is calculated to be 0.2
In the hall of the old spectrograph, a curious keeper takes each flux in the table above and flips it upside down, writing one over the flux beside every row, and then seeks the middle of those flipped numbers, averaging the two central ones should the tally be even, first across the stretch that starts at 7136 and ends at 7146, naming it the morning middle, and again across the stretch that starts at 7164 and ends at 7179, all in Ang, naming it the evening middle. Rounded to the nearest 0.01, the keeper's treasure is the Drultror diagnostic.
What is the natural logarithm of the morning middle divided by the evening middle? -0.15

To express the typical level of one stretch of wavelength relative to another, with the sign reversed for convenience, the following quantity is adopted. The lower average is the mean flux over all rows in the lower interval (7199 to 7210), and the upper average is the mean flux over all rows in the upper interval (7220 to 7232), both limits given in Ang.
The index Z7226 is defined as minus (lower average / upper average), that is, -0.98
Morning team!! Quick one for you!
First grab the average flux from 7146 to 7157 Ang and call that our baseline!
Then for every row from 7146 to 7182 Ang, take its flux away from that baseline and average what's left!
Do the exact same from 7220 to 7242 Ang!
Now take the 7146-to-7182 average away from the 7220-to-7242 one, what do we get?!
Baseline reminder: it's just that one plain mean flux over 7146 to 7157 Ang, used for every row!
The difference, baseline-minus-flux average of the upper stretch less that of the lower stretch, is -1.6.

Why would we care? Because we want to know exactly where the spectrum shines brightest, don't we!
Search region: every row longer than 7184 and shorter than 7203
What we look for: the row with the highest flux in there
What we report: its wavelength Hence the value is 7199.34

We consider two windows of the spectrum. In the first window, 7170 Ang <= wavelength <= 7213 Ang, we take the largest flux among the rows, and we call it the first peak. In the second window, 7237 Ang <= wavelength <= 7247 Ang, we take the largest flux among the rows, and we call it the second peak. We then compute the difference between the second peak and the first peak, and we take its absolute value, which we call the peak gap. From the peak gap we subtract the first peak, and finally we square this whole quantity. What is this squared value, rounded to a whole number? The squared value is 396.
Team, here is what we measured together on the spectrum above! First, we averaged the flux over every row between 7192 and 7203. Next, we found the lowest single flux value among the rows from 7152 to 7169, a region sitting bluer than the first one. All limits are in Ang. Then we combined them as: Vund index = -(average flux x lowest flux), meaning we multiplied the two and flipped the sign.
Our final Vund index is -216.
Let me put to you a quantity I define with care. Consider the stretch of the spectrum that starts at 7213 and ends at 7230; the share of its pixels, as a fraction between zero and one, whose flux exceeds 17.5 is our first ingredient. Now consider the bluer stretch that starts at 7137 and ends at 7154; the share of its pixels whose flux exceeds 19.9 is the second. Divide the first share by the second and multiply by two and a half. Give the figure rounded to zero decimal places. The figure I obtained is 3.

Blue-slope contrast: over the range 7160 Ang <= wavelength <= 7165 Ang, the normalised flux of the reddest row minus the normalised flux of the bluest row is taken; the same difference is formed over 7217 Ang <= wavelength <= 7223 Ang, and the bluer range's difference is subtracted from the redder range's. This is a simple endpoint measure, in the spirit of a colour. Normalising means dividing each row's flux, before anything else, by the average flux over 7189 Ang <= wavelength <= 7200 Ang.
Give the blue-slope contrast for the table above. 0.58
